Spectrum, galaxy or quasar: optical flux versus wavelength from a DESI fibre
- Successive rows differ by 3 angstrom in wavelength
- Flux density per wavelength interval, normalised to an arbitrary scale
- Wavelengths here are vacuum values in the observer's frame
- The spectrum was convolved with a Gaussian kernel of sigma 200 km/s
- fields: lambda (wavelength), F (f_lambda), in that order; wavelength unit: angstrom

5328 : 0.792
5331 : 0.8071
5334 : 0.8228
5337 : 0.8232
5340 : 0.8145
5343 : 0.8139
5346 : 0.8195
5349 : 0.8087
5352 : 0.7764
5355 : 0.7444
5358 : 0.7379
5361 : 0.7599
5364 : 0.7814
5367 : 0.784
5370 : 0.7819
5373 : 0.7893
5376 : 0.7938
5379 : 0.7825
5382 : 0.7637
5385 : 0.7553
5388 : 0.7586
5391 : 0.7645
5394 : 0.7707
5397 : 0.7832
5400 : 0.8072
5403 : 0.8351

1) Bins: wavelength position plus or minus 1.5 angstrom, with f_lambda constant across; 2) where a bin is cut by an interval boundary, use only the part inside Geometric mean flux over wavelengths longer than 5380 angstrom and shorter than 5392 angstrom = 0.761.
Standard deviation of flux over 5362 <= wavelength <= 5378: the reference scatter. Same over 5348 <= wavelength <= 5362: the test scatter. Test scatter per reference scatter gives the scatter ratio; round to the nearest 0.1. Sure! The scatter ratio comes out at 5.3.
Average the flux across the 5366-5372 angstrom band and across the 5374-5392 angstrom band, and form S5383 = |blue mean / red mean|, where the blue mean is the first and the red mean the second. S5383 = 1.02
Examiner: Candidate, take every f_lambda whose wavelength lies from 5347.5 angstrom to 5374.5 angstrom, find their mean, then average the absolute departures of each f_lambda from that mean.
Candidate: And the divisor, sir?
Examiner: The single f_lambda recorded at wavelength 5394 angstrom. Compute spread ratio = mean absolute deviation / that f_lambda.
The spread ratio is 0.023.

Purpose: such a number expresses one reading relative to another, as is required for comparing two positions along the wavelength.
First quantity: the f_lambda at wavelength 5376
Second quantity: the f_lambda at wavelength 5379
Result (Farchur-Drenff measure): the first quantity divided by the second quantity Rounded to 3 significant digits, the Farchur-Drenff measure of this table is 1.01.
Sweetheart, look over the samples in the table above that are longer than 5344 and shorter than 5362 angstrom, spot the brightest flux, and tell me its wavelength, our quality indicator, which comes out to 5346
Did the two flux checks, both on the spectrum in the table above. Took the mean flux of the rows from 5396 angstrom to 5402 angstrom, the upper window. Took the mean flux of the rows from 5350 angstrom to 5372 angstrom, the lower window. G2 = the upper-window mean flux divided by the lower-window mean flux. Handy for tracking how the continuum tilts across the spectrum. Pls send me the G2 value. 1.04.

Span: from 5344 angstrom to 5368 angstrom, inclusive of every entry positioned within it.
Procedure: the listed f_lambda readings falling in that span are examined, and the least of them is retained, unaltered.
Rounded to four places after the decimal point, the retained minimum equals 0.7379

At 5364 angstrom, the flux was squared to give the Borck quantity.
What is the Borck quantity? 0.611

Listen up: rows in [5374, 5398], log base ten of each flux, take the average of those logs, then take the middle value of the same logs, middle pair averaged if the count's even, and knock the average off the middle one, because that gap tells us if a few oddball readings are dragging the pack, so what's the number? -0.0022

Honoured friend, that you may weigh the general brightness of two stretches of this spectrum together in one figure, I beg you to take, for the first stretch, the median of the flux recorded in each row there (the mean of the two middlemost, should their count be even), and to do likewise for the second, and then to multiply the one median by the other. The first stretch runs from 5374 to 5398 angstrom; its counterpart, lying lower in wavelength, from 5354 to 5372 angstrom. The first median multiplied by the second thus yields 0.592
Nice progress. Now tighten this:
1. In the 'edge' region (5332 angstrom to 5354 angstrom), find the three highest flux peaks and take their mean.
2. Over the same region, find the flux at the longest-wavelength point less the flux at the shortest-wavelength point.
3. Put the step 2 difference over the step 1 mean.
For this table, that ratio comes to -0.056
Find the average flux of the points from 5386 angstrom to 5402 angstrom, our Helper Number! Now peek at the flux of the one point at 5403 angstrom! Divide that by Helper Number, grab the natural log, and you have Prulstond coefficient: 0.07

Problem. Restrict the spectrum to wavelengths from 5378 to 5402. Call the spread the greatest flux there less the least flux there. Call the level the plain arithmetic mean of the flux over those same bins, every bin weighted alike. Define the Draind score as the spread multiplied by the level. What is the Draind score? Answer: 0.040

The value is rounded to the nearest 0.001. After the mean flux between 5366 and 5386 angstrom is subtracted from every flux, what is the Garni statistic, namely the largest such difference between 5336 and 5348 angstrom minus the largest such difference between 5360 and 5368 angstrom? 0.039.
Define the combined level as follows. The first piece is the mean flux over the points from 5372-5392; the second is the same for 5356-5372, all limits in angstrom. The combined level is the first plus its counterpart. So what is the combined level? 1.54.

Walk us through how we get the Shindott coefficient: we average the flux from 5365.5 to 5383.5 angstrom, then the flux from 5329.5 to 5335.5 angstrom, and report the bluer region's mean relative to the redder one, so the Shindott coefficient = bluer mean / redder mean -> 1.04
